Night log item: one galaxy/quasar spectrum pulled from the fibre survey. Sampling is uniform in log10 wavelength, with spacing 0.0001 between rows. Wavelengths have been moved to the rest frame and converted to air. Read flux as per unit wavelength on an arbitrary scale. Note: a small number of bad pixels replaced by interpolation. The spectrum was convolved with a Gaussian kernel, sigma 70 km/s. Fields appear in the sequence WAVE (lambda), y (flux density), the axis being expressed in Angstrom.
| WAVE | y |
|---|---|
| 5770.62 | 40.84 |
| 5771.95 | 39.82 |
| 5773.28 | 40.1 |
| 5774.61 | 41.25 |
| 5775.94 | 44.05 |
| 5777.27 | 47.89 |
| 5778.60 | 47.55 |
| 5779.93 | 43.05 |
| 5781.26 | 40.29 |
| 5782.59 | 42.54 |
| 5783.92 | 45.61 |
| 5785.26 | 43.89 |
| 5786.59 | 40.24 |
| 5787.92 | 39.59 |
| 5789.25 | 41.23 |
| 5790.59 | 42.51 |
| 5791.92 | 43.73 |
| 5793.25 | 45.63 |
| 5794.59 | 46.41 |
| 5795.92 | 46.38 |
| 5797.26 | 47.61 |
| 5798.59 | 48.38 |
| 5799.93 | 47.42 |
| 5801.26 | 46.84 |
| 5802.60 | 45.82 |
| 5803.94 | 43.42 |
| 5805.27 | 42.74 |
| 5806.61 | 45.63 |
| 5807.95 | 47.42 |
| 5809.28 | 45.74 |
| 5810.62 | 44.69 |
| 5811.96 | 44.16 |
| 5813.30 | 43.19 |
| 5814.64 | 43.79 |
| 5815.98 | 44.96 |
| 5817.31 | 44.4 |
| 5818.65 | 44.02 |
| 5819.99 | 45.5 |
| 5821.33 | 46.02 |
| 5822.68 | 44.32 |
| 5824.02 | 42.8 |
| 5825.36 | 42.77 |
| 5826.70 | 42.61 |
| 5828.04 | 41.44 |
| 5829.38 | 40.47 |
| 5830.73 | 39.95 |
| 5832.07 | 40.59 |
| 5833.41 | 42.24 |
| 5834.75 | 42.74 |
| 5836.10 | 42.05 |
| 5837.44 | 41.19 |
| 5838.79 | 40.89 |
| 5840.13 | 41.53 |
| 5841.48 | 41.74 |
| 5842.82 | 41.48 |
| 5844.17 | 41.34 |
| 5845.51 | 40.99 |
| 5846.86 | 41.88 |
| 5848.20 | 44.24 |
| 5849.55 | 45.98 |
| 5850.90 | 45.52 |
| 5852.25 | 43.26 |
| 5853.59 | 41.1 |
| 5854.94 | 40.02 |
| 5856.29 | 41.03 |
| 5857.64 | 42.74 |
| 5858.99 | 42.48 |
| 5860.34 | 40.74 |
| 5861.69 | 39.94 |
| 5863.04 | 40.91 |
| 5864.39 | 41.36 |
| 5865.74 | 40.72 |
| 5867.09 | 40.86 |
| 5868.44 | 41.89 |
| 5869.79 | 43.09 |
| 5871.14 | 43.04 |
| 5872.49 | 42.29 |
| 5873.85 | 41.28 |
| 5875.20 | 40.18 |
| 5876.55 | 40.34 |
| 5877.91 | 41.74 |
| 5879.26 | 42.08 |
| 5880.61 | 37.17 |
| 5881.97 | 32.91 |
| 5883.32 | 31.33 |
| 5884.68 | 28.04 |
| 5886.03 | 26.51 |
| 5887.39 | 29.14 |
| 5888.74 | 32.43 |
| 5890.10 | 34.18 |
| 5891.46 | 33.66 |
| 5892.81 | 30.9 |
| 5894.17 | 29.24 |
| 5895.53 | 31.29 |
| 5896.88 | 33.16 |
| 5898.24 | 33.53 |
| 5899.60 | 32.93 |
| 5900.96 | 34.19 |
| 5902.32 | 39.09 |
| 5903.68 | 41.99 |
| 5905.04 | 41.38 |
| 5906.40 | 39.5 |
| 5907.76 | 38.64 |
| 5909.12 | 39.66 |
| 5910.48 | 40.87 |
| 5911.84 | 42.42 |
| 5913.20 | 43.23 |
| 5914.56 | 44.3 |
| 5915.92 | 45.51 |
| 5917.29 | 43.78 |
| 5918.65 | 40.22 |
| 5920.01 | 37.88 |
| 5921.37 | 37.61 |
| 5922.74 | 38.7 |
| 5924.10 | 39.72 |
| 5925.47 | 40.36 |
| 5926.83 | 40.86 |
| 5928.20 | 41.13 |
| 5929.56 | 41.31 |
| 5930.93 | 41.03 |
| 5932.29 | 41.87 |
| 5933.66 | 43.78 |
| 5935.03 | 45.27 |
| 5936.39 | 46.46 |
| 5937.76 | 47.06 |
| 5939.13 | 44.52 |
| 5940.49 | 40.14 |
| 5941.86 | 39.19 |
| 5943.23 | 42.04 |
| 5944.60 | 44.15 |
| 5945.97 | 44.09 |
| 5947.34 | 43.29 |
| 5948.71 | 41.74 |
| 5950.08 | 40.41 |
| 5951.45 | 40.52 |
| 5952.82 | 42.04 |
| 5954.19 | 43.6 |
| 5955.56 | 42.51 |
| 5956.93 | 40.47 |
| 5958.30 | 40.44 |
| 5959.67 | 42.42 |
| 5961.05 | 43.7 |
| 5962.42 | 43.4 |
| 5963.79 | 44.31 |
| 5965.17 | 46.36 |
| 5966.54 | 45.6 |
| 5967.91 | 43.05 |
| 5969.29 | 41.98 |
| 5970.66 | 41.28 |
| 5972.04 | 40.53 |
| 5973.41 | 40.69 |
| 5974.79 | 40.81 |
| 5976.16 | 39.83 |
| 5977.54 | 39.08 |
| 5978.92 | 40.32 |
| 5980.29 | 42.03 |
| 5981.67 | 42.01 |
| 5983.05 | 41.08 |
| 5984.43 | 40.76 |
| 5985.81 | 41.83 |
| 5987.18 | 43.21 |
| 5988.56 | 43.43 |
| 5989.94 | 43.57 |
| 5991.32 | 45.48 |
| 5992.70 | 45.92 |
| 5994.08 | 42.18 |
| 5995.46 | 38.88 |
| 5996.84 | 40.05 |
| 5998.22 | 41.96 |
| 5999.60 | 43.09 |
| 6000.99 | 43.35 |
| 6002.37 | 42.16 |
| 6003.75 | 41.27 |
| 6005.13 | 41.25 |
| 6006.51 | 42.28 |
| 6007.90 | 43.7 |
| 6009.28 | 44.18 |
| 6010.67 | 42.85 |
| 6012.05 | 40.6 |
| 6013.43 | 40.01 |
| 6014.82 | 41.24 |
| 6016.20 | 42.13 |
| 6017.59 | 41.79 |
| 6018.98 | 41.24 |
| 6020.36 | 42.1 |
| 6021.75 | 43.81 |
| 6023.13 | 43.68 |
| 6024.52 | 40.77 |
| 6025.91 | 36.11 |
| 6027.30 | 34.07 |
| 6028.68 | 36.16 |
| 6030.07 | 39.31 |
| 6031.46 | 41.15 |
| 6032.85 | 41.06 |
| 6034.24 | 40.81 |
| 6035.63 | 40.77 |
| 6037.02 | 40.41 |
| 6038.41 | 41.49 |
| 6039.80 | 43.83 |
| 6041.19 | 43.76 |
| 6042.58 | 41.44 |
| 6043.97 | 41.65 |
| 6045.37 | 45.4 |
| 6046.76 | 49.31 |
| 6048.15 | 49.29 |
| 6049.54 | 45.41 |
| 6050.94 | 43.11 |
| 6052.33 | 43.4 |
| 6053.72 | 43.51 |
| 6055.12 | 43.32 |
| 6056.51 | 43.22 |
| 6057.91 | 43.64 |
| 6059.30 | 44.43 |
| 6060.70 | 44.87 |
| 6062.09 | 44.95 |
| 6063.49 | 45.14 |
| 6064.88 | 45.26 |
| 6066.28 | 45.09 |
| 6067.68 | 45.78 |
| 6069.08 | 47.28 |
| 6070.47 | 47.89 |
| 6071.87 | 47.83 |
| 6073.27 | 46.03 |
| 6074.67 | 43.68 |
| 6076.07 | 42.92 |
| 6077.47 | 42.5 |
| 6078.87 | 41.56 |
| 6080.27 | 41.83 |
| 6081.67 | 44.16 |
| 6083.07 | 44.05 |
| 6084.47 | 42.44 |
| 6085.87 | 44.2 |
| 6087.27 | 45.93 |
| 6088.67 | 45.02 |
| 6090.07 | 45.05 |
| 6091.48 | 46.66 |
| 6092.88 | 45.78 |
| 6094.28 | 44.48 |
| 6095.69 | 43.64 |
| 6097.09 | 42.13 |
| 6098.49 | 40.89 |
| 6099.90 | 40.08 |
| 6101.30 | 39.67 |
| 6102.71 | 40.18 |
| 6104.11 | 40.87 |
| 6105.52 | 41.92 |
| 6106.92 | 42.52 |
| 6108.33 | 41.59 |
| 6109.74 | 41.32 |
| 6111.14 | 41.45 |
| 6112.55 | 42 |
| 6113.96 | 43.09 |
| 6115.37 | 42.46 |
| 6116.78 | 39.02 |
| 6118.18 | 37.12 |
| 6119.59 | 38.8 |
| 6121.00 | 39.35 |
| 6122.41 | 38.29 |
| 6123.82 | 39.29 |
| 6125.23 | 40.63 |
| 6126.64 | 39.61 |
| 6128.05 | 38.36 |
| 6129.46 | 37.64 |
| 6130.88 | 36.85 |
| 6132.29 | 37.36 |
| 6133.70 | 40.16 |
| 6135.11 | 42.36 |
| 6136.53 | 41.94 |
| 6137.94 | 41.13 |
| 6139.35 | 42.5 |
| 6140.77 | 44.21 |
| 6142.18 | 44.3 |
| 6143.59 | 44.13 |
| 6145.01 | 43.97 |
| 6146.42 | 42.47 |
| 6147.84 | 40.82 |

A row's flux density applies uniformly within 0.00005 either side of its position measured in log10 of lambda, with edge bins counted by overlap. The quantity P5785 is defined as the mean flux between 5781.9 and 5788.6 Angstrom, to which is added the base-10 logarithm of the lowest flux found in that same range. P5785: 44.0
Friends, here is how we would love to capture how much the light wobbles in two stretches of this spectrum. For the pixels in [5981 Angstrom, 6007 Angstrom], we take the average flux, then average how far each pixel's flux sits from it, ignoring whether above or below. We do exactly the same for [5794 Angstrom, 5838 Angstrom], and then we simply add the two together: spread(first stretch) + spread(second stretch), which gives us 3.1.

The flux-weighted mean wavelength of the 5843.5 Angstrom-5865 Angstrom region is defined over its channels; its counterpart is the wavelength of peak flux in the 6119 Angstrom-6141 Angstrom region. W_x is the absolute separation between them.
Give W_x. 286.6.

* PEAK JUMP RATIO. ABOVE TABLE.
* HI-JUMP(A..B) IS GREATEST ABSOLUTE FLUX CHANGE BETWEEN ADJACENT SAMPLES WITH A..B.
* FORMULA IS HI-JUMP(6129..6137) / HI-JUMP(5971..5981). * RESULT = 1.64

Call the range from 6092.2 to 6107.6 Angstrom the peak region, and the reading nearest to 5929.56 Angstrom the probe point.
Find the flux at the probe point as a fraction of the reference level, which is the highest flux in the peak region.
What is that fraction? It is 0.902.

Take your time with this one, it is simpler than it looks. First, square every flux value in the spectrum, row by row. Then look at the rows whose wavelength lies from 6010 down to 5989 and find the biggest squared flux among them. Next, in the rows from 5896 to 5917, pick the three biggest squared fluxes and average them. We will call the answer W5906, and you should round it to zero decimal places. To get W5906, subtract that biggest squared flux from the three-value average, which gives -141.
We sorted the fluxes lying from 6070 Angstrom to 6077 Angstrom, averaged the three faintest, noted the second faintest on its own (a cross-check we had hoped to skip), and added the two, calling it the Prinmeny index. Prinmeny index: 88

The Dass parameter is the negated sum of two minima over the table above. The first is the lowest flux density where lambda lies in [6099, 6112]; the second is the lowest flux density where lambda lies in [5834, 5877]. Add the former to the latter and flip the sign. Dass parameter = -80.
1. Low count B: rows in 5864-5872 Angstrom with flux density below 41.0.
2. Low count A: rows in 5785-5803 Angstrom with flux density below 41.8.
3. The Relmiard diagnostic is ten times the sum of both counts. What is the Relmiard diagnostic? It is 50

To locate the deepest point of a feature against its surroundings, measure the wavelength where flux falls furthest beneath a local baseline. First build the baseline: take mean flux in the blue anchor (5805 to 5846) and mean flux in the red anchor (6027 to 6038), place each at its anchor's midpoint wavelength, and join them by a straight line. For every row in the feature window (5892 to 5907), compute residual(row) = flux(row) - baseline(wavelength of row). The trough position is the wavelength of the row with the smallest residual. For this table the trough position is 5894.17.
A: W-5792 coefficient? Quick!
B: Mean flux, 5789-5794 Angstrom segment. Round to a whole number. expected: 43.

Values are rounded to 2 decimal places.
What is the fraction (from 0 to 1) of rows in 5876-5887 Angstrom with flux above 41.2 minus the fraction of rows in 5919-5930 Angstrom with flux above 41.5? 0.25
